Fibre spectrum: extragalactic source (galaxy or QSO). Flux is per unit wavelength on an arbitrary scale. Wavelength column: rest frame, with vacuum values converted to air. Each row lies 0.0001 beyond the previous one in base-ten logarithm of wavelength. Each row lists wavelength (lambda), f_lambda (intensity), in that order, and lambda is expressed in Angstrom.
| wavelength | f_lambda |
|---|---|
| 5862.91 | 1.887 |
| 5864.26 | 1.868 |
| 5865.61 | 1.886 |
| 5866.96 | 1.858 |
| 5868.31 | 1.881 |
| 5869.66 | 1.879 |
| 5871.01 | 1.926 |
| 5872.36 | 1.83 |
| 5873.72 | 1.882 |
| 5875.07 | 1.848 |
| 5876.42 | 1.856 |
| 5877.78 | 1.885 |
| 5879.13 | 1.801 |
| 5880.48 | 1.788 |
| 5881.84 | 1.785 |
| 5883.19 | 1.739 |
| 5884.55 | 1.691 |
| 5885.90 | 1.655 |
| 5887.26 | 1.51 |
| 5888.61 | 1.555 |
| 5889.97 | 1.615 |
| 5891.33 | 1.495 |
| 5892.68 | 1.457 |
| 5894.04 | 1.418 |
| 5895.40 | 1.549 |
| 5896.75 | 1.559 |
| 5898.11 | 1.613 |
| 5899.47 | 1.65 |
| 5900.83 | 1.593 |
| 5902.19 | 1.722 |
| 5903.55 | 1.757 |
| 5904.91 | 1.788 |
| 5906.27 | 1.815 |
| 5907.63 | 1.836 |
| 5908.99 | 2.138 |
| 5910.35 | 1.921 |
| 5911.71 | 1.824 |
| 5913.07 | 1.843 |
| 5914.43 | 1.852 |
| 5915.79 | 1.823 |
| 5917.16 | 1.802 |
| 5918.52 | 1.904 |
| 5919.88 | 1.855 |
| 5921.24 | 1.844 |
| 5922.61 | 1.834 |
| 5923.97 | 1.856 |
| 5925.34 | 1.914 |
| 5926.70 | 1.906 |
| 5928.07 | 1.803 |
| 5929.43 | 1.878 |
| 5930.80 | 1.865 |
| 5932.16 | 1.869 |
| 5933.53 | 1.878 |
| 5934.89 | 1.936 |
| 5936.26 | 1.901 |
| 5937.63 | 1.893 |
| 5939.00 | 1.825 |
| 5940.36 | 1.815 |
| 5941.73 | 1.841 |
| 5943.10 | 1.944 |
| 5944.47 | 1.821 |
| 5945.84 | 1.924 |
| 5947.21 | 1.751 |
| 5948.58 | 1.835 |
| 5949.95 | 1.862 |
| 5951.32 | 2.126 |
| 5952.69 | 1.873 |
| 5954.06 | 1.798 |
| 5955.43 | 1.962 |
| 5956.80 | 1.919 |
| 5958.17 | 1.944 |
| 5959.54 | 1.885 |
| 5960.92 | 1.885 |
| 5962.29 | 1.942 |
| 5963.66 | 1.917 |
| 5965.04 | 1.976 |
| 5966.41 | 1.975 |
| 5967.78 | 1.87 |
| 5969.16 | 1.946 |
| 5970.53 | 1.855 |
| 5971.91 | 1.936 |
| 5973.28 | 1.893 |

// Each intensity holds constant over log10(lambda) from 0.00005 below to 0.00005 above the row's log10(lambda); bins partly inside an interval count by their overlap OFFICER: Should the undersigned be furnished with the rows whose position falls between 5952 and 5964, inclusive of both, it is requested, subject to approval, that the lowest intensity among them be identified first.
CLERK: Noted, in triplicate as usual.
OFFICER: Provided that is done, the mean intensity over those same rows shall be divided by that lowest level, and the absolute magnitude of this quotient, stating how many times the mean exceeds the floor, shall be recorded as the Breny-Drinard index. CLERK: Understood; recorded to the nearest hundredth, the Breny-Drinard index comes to 1.06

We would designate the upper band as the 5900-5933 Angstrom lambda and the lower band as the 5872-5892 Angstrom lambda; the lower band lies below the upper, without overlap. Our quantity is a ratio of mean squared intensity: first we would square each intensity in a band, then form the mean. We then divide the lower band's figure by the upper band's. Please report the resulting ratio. 0.88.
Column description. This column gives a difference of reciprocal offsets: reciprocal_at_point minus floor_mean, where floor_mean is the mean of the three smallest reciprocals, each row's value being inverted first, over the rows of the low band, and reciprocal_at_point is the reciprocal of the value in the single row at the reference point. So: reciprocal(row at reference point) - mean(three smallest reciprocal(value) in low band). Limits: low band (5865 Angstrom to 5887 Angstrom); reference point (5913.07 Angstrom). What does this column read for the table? 0.016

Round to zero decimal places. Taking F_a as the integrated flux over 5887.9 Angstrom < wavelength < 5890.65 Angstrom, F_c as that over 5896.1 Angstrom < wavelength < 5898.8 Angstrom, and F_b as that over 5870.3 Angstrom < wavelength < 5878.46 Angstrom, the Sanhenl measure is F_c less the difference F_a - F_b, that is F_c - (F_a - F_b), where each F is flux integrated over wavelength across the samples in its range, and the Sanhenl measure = 15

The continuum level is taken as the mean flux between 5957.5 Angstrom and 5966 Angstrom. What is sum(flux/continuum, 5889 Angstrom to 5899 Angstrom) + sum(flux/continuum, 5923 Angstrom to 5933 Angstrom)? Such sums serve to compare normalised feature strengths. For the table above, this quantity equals 12.36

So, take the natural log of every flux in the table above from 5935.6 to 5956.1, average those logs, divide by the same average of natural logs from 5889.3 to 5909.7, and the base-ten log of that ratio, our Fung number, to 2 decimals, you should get 0.09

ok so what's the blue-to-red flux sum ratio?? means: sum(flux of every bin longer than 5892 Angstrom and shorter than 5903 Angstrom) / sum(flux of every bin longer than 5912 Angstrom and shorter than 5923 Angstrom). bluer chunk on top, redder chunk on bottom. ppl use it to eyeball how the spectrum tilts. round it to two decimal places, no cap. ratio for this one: 0.85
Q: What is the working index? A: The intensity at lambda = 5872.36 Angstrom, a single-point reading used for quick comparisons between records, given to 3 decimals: 1.830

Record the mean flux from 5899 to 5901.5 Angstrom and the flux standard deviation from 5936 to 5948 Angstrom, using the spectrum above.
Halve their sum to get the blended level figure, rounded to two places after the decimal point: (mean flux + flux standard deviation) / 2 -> 0.84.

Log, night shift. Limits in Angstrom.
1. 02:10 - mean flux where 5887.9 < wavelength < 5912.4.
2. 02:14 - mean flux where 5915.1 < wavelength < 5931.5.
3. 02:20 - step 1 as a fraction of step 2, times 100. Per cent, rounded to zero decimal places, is 91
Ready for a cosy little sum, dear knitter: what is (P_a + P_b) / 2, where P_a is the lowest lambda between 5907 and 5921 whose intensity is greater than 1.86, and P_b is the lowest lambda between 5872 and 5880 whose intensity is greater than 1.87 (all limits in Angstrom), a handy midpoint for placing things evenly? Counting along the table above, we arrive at 5891.4 Angstrom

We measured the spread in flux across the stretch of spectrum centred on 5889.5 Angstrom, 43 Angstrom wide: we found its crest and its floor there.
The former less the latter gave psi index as 0.72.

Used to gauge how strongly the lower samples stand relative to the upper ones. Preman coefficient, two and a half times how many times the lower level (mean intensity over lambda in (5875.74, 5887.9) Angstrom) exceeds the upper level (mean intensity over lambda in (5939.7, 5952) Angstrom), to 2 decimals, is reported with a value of 2.32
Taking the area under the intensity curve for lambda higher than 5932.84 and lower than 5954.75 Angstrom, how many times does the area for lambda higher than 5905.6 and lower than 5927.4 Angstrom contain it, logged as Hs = 0.99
